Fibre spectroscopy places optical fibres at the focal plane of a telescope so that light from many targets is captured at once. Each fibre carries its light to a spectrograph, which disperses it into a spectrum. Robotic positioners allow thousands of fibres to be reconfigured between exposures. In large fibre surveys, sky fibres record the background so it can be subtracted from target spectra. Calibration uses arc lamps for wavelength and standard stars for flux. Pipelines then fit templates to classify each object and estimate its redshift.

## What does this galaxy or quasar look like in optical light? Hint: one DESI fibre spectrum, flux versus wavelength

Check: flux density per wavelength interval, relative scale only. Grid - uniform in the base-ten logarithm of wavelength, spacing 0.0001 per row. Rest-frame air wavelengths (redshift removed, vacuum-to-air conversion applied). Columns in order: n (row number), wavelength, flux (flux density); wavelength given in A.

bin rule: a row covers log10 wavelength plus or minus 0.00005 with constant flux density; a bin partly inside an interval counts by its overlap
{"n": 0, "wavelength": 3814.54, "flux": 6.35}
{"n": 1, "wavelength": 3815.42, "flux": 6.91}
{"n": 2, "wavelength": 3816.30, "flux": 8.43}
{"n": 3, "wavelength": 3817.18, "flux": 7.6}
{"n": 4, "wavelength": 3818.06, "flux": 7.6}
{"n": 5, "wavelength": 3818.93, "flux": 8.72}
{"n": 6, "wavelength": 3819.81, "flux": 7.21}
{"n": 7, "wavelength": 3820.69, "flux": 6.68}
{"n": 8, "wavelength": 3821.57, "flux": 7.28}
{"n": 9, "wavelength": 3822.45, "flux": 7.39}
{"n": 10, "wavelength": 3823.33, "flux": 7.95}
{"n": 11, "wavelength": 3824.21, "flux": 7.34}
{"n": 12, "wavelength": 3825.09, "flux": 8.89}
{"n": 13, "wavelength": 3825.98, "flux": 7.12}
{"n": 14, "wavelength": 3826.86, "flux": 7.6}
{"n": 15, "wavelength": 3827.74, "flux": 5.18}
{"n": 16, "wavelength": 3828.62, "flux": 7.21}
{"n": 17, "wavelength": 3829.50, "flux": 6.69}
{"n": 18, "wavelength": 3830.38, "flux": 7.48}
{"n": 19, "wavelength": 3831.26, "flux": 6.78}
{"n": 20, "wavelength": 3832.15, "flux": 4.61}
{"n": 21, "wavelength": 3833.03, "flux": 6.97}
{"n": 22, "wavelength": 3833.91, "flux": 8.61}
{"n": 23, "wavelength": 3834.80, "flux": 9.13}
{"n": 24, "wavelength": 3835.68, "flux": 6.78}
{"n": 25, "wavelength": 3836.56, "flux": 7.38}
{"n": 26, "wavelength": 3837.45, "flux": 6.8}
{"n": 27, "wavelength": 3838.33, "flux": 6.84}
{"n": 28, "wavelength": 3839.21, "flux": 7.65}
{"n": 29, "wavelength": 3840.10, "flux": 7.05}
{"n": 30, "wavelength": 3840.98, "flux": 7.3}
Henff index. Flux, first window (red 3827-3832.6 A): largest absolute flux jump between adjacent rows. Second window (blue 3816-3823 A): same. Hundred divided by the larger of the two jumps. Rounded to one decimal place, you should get 46.1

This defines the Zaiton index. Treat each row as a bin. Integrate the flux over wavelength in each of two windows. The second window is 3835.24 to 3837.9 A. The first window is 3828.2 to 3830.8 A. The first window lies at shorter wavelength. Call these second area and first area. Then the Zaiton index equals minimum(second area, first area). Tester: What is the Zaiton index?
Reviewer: 18.5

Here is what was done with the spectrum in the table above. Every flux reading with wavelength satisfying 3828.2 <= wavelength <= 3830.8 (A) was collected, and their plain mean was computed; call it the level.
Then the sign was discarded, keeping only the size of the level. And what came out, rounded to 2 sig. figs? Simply 7.1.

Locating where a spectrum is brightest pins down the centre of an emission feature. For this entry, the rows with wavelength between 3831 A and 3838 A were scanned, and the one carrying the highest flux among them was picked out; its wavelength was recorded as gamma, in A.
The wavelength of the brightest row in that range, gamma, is 3834.80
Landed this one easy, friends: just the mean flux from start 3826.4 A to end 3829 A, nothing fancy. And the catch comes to 6.7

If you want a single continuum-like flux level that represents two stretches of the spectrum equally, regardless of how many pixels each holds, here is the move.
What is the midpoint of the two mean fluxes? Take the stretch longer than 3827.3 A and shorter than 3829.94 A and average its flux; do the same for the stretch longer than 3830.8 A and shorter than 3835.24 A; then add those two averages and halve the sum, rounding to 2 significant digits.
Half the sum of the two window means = 6.8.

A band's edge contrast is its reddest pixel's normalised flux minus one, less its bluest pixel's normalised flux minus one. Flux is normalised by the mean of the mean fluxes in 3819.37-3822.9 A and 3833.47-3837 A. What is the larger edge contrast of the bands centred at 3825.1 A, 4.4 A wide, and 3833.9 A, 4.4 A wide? 0.29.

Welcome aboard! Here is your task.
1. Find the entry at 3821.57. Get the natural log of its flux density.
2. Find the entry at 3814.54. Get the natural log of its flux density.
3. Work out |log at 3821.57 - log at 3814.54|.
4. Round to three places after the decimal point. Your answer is 0.137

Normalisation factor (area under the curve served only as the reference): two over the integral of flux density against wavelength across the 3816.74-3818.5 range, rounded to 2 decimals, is 0.15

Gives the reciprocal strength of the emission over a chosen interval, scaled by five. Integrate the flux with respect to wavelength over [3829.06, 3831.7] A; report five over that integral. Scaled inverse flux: 0.271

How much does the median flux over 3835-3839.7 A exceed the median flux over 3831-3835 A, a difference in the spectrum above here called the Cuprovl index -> -0.13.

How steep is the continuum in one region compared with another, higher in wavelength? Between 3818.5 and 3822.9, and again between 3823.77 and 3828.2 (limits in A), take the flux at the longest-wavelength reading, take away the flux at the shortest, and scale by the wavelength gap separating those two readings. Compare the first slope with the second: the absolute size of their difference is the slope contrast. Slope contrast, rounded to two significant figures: 0.23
